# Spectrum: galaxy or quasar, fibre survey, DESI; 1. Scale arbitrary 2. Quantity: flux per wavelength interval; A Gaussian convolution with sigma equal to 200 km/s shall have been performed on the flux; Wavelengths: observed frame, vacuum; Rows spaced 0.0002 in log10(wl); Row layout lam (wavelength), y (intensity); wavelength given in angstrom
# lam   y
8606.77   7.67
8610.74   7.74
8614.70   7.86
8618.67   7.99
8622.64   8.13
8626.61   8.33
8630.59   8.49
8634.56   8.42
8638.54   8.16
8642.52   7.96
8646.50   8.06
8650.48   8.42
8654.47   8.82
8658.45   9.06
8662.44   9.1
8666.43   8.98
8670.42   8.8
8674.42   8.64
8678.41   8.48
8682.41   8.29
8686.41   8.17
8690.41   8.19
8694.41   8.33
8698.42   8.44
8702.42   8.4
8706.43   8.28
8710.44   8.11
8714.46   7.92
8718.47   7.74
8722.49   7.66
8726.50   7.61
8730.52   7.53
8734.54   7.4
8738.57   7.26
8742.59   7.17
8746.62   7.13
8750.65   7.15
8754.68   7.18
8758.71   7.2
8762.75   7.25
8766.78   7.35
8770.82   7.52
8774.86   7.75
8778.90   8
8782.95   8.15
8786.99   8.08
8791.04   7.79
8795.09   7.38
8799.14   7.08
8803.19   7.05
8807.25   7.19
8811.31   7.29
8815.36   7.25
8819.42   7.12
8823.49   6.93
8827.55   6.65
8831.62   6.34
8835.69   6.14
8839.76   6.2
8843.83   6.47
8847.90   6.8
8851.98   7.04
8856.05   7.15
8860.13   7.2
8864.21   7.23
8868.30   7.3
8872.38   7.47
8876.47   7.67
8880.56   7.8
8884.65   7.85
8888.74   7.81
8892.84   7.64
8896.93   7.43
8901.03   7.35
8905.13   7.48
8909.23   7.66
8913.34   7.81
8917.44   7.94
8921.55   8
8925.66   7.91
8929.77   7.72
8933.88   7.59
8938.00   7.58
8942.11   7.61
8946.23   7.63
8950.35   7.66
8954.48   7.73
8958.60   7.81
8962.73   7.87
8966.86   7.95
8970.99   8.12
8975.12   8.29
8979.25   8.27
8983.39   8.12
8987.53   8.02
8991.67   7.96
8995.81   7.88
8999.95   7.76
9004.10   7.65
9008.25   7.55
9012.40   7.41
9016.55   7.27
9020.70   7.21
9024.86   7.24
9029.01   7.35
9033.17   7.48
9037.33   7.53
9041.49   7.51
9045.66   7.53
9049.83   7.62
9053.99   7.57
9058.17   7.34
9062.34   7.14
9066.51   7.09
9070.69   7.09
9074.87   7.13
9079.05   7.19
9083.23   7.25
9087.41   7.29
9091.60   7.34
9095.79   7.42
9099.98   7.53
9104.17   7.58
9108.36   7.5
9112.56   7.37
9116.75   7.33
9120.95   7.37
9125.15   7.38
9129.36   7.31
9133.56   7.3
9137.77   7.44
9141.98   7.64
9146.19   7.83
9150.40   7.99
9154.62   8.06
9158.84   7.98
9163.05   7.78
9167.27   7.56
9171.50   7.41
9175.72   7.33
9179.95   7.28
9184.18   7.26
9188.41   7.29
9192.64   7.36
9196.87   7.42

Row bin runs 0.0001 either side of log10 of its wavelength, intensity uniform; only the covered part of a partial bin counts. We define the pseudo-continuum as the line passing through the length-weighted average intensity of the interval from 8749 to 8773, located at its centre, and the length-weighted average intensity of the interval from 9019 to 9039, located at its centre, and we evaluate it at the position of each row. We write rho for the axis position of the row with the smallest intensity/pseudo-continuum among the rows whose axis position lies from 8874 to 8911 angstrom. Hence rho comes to 8901.03 angstrom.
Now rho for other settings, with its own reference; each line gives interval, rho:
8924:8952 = 8938.00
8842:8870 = 8843.83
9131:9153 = 9133.56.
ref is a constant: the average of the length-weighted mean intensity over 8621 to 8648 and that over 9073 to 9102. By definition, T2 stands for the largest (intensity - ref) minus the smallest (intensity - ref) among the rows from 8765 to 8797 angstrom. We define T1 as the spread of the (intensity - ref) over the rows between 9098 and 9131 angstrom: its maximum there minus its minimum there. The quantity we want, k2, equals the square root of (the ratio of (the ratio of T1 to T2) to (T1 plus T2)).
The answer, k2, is 0.56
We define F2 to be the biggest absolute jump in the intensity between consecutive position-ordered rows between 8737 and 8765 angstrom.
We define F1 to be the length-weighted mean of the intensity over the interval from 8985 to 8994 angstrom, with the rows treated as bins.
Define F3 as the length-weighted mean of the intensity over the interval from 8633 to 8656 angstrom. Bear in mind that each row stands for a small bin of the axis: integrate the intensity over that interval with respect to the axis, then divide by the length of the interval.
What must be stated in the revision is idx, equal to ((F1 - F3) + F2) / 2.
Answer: -0.1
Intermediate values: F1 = 8.0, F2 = 0.09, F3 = 8.3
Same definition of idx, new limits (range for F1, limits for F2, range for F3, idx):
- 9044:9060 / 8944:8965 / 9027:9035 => 0.1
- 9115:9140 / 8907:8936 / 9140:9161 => -0.2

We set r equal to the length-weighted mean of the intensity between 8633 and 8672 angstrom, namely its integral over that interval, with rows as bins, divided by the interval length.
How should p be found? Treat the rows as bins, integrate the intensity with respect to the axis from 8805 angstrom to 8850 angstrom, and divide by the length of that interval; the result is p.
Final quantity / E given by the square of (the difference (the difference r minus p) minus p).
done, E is 24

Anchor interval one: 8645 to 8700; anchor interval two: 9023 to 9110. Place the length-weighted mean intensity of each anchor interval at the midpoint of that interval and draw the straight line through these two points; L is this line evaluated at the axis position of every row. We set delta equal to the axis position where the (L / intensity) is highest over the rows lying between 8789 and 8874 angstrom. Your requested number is 8835.69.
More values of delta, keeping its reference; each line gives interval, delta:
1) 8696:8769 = 8746.62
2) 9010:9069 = 9020.70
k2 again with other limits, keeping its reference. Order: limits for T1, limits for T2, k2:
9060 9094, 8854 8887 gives 0.61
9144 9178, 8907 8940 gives 1.23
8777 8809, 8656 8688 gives 0.76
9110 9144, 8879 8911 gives 0.90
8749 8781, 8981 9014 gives 0.88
